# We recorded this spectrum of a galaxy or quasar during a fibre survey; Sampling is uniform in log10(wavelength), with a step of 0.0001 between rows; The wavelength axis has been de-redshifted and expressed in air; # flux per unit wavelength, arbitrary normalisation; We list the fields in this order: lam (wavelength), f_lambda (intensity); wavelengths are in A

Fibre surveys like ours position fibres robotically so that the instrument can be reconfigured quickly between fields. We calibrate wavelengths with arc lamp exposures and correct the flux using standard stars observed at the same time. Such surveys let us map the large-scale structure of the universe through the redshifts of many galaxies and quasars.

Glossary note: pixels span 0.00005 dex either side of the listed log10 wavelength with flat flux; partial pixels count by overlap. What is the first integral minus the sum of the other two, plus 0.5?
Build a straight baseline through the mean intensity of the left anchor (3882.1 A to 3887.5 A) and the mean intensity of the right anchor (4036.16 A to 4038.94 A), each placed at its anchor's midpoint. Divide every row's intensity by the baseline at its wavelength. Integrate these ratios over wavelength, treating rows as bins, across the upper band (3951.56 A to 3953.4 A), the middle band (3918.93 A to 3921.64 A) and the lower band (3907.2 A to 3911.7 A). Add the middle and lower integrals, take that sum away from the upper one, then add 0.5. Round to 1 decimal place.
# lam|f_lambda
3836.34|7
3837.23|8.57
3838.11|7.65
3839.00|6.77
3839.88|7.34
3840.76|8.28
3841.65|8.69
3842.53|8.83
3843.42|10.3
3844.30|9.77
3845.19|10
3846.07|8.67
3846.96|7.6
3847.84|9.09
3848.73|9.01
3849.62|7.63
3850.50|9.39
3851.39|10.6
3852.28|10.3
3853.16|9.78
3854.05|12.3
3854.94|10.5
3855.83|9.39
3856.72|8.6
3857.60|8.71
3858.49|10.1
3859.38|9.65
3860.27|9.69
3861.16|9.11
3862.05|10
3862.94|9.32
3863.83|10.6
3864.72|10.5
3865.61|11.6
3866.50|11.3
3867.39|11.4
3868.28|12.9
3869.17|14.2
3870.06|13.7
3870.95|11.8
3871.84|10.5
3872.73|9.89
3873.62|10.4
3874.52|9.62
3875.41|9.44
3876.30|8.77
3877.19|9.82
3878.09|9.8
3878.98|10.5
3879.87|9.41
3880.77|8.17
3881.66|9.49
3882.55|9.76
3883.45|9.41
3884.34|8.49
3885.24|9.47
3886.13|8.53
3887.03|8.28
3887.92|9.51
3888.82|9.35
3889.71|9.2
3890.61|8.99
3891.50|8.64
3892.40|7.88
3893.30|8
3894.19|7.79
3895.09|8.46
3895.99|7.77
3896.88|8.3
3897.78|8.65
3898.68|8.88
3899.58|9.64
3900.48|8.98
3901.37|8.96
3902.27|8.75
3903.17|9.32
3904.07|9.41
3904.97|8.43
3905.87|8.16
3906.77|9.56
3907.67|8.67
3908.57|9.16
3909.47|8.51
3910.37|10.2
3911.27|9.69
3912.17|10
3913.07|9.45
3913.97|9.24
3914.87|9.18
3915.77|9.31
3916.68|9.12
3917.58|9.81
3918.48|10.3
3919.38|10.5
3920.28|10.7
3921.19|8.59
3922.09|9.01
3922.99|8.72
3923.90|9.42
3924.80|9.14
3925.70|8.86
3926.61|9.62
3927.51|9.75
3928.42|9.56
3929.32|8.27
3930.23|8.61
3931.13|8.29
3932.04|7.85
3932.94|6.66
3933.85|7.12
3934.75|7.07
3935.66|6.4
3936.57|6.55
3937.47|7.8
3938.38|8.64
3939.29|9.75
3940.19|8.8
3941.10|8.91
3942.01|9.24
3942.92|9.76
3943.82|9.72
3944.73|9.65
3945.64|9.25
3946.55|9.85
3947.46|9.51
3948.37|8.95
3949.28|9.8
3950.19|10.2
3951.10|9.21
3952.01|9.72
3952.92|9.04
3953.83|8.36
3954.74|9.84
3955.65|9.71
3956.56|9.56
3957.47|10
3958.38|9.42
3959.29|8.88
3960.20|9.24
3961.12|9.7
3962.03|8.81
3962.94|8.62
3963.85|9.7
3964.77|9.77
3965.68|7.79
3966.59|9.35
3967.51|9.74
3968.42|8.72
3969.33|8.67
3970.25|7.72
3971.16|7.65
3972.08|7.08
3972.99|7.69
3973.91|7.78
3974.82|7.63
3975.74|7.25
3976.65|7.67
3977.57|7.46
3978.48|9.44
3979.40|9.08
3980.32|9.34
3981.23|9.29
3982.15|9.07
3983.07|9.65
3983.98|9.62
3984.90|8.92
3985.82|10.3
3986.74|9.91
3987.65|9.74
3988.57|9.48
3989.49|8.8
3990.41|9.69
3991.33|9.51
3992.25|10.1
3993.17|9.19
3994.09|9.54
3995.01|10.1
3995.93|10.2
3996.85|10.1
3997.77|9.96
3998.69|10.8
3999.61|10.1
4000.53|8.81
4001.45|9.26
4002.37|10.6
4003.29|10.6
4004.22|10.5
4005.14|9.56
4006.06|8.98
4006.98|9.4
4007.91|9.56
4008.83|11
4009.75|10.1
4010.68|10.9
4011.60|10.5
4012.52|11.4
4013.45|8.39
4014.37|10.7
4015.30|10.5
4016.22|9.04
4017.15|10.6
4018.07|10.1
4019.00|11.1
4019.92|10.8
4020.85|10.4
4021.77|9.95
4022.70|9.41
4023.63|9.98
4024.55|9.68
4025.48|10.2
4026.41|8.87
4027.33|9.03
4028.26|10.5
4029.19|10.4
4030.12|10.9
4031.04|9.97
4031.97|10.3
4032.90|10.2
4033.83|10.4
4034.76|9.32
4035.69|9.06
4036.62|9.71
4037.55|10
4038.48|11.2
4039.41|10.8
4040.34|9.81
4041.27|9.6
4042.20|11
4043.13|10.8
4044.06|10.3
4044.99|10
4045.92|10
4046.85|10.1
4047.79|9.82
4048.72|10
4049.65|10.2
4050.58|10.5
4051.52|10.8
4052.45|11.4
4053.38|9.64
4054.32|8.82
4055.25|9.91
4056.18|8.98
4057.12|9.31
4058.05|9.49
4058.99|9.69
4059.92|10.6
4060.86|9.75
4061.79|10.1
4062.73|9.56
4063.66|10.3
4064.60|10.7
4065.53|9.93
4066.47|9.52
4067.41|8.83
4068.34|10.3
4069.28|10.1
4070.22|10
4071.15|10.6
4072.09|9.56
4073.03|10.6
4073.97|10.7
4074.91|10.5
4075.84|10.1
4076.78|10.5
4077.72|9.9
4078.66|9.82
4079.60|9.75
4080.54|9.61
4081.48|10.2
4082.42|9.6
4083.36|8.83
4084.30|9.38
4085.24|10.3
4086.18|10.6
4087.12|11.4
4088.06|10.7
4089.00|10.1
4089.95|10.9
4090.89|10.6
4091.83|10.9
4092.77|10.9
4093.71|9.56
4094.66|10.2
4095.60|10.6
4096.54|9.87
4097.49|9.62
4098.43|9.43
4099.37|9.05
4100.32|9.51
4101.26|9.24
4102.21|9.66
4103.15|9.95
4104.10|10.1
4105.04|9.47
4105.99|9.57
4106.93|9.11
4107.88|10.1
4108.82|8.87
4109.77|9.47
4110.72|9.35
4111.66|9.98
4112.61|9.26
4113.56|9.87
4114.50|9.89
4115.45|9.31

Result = -5.1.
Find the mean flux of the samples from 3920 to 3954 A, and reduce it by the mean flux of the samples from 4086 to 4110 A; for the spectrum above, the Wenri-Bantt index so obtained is -1.1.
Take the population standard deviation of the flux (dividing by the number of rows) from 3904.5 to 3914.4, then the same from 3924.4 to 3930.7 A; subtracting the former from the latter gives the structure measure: -0.12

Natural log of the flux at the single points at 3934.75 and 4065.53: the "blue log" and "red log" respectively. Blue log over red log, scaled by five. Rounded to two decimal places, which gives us 4.26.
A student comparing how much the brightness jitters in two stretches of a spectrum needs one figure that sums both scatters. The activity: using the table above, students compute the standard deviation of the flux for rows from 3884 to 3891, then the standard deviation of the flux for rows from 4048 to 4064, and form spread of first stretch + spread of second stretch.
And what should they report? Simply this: 1.1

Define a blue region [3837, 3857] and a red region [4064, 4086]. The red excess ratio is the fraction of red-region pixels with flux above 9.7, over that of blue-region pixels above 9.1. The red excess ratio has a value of 1.6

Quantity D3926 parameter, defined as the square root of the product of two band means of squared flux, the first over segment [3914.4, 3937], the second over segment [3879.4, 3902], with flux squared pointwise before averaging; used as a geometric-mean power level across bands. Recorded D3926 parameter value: 78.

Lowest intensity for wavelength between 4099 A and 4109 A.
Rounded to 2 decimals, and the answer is 8.87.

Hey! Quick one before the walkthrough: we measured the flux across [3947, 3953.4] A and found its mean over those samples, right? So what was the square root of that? 3.08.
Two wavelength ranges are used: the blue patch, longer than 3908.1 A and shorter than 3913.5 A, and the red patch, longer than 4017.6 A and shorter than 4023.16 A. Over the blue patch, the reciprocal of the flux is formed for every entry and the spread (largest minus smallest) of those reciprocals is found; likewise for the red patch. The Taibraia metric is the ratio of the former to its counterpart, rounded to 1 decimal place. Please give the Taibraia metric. 1.2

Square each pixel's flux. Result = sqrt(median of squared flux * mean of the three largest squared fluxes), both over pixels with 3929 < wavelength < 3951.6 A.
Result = 89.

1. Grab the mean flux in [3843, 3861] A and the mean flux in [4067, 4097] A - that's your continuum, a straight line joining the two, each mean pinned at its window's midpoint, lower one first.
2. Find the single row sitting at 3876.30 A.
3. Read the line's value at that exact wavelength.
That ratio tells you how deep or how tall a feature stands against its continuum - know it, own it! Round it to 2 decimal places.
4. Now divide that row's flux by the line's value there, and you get 0.91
